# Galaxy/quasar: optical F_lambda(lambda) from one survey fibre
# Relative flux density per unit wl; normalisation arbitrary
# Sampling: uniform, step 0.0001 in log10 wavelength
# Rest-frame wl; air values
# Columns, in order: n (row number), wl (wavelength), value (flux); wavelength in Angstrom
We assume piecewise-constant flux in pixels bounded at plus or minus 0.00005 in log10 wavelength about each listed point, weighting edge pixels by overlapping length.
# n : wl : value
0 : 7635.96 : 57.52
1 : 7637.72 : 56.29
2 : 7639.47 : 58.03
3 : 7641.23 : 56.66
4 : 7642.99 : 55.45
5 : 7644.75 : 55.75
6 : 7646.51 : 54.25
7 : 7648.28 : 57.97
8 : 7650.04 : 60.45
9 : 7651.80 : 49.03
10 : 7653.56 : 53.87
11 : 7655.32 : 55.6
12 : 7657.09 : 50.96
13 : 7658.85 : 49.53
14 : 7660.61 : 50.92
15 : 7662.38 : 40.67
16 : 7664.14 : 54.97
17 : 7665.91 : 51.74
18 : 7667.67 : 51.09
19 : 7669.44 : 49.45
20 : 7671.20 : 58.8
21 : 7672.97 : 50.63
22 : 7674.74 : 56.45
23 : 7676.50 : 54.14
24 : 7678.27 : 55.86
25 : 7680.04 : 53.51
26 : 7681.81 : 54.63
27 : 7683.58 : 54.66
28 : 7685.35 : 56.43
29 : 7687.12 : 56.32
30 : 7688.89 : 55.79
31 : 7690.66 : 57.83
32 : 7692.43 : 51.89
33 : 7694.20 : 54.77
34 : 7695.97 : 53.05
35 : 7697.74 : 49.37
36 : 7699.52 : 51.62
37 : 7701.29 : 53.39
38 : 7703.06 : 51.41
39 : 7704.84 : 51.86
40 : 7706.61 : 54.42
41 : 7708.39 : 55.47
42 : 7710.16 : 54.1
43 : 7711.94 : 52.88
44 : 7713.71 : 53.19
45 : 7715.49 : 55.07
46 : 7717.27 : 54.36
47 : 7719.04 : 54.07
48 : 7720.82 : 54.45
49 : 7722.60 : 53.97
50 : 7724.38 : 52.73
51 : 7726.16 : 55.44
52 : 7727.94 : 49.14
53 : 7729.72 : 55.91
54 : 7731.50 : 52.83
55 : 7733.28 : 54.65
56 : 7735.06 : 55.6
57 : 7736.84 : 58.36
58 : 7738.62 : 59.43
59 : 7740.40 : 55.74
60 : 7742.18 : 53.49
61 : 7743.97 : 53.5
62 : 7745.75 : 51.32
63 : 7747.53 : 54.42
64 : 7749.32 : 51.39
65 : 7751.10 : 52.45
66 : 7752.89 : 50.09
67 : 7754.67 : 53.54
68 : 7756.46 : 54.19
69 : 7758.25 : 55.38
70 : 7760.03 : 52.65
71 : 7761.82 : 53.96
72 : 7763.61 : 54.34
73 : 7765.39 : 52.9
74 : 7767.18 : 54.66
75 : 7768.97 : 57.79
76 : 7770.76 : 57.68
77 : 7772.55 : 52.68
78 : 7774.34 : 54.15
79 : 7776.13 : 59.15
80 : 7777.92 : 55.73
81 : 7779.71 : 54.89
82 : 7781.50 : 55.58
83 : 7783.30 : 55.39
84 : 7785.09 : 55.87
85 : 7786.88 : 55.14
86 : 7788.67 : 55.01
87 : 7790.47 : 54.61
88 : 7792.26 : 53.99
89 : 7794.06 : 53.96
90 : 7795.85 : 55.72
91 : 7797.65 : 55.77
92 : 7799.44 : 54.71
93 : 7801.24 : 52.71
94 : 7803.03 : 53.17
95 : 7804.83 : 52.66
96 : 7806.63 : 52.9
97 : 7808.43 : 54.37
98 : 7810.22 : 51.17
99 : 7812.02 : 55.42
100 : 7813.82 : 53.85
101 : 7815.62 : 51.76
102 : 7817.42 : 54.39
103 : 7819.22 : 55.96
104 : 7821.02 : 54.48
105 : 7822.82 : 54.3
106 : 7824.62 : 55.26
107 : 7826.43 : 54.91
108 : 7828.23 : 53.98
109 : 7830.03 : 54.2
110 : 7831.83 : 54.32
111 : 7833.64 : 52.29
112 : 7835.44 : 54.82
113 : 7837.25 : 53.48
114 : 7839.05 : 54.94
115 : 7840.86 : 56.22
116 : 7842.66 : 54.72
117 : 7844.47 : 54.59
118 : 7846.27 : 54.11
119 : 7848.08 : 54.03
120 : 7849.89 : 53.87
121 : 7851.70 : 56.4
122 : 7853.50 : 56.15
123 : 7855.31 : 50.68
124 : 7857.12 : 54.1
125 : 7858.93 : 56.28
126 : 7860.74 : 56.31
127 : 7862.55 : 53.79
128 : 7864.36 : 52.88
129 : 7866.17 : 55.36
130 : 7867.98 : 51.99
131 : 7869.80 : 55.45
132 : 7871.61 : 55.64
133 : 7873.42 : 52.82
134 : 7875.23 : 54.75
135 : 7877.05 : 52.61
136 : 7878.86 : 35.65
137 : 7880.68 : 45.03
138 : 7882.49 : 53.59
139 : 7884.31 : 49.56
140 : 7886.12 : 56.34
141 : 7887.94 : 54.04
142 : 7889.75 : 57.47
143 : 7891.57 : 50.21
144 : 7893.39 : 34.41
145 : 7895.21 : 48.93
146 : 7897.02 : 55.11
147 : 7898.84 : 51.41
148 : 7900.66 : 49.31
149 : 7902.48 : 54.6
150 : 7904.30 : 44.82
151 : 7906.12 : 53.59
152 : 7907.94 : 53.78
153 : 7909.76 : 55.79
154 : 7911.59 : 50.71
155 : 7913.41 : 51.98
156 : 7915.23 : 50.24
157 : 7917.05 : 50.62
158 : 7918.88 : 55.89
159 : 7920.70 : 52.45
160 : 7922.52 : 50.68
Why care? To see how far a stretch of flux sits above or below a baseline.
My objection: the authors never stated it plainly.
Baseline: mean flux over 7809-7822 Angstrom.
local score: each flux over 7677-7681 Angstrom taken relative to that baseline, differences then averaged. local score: 1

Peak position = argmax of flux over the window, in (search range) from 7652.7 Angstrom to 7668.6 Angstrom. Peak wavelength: 7655.32 Angstrom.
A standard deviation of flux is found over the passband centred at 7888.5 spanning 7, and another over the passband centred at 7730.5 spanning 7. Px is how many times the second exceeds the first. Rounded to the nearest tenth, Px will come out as 0.9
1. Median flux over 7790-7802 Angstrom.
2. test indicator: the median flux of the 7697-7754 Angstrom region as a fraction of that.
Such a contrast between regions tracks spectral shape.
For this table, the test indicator 0.98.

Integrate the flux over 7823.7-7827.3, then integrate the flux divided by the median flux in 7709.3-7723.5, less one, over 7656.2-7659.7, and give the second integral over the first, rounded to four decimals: -0.0013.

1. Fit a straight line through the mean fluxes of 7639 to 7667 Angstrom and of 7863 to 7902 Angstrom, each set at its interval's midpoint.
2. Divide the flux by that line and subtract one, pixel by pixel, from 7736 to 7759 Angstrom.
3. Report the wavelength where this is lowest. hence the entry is 7752.89 Angstrom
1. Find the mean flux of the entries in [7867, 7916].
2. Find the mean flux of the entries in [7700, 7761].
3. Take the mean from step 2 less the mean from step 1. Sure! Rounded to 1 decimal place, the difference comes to 2.7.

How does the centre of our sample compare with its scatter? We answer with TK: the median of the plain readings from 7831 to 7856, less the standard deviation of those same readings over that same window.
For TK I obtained 53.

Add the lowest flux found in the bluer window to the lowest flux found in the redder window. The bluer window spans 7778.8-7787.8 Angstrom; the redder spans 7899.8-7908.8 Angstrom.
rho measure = 100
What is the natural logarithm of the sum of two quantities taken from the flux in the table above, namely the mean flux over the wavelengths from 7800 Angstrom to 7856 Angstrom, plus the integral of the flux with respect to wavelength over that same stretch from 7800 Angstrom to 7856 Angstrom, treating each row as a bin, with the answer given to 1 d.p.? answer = 8.0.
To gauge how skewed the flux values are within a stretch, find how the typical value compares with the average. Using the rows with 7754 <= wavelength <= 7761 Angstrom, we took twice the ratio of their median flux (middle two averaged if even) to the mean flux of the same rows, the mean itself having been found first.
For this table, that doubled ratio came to 2.00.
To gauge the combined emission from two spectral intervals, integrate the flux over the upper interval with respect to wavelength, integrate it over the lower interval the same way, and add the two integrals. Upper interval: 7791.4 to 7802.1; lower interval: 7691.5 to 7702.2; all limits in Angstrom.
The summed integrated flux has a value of 1143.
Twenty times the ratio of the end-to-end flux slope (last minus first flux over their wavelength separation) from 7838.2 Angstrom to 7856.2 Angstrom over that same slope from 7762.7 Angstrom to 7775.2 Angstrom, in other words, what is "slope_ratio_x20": 296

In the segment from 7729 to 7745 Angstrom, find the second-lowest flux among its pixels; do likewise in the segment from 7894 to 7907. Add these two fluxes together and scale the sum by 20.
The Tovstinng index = 2048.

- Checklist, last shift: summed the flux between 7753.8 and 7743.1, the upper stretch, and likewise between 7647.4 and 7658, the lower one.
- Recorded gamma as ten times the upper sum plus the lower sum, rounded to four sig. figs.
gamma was 3460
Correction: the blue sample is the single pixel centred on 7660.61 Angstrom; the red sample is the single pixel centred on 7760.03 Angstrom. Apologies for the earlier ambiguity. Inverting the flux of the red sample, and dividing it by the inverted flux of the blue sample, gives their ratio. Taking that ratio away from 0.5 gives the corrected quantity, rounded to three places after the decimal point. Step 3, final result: -0.467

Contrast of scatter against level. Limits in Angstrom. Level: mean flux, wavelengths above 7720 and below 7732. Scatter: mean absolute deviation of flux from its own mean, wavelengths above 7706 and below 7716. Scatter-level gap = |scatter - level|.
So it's 52.7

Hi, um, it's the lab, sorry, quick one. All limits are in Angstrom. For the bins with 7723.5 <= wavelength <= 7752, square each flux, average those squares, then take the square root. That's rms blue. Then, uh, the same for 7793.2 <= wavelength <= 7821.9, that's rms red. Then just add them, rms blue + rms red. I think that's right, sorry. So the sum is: 108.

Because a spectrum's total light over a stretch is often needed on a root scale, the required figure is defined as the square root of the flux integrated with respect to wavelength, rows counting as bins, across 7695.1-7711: 29.0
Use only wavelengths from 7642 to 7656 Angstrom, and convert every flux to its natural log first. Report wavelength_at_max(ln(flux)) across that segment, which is 7650.04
